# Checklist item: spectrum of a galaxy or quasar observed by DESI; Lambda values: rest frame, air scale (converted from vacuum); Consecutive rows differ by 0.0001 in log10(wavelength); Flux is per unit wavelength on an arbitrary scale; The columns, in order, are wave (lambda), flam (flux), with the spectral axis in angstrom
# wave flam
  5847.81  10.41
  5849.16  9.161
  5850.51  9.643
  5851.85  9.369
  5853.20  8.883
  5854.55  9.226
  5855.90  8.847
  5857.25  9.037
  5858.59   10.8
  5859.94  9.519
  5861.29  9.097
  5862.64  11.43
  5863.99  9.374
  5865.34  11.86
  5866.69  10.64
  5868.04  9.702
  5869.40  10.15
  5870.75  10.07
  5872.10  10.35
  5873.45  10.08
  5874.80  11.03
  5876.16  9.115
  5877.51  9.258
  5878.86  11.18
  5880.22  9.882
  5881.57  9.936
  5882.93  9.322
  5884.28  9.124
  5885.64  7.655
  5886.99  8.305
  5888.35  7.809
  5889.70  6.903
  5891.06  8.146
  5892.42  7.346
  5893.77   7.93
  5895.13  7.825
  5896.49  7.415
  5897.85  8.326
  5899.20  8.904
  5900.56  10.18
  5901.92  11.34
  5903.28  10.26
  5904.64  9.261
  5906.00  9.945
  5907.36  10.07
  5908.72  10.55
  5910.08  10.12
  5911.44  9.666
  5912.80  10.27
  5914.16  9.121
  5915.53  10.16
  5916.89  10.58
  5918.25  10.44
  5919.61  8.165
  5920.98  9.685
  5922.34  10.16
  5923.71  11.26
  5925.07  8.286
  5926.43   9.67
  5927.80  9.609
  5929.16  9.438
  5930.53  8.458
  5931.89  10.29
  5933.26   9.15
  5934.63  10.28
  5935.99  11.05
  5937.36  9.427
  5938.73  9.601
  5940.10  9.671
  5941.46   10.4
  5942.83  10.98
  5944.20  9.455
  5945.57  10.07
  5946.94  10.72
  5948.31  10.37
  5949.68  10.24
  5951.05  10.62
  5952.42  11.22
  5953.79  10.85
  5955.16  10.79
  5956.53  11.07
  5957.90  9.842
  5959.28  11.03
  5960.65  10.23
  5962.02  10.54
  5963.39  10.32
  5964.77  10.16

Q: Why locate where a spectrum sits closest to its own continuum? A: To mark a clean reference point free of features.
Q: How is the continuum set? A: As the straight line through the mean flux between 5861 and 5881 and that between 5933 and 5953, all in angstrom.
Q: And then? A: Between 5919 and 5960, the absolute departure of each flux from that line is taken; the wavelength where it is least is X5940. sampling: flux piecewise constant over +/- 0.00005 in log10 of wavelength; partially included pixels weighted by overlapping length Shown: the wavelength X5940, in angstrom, 5949.68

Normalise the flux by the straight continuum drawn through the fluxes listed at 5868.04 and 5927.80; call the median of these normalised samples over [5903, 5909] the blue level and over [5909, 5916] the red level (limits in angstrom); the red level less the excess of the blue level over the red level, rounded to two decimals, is 1.06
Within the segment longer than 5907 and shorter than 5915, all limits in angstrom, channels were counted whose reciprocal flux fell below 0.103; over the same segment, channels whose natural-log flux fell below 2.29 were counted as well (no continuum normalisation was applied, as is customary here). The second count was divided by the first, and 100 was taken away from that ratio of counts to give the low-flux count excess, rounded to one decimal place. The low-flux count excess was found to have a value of -99.5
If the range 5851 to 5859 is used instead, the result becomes -95.0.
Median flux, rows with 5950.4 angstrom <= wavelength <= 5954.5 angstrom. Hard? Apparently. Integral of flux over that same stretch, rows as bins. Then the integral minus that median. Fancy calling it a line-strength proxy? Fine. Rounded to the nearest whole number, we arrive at 34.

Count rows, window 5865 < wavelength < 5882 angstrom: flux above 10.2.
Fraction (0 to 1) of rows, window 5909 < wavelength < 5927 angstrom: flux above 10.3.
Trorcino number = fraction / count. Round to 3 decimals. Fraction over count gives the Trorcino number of 0.046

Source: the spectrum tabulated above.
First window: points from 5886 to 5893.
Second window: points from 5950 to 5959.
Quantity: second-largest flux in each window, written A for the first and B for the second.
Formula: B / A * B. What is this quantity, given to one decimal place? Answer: 15.0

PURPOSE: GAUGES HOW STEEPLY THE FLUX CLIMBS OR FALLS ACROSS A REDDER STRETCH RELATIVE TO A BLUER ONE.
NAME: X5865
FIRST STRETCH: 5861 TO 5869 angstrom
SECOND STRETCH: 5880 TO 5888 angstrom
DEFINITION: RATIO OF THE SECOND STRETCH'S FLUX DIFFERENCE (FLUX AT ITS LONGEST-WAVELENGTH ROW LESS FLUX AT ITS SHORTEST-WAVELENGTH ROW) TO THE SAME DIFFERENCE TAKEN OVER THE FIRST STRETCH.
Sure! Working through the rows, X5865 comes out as -3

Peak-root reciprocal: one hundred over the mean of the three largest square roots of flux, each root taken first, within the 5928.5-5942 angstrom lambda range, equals 30.7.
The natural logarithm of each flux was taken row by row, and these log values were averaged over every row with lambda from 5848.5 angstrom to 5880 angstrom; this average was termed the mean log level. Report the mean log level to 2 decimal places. 2.29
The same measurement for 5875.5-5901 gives 2.15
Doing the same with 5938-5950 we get 2.32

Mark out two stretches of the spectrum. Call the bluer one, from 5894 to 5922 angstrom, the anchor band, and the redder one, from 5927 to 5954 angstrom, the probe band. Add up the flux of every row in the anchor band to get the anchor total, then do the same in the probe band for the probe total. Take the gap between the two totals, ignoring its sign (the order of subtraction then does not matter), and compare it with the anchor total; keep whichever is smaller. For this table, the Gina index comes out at 9.6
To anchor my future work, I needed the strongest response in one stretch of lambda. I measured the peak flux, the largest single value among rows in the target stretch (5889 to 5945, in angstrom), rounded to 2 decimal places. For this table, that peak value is 11.34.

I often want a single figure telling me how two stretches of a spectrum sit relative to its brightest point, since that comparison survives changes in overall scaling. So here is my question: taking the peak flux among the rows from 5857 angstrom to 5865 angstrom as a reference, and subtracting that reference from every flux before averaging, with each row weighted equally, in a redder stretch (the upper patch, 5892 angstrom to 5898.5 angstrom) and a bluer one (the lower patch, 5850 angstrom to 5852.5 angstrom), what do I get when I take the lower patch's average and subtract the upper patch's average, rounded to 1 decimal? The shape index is 1.7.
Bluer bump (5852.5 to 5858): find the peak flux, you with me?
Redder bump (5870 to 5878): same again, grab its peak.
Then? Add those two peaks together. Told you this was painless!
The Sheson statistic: 20.3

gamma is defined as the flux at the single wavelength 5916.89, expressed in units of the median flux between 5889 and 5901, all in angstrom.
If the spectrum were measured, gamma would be 1.33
